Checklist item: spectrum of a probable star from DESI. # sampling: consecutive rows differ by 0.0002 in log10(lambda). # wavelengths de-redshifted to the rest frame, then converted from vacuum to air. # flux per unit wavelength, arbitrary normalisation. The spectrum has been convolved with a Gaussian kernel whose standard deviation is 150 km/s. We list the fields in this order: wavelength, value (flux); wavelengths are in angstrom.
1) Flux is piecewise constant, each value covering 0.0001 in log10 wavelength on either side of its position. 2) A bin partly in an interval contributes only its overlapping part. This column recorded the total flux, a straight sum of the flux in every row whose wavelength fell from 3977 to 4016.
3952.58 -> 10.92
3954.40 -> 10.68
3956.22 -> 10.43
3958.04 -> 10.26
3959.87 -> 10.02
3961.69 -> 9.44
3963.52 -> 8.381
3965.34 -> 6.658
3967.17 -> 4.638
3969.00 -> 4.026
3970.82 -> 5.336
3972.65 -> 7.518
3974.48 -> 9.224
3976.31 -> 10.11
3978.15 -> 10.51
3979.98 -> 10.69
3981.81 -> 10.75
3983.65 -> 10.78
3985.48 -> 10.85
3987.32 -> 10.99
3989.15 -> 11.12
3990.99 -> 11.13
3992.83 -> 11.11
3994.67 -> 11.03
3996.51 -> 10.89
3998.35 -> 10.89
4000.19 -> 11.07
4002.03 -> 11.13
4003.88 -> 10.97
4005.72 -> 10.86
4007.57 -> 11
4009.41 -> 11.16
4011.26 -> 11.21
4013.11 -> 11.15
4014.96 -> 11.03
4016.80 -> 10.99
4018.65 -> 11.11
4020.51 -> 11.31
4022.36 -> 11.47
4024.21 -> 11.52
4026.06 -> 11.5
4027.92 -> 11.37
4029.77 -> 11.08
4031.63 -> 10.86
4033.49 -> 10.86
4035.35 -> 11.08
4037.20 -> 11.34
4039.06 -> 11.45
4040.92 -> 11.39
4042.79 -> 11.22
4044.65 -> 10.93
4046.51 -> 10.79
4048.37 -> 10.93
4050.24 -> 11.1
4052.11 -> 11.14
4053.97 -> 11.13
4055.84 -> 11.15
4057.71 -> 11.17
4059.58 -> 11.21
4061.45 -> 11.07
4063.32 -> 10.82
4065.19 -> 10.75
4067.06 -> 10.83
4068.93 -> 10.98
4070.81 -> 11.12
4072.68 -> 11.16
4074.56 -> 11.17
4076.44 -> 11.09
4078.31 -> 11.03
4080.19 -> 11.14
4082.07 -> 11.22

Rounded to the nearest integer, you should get 230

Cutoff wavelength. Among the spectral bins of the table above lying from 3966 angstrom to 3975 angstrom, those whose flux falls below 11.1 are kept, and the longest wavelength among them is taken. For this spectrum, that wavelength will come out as 3974.48 angstrom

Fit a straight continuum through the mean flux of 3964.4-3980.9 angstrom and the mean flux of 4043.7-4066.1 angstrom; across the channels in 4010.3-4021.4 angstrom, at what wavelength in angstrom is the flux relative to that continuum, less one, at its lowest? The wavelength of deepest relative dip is 4016.80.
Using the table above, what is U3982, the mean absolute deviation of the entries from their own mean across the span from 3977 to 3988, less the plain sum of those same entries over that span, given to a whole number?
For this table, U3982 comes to -64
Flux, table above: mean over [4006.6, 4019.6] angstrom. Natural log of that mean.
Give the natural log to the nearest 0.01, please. 2.41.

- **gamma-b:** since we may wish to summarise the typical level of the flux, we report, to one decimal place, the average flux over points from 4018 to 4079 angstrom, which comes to 11.1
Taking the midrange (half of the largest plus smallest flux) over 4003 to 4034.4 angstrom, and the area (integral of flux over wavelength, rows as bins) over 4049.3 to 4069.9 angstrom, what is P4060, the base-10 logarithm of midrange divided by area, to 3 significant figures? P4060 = -1.31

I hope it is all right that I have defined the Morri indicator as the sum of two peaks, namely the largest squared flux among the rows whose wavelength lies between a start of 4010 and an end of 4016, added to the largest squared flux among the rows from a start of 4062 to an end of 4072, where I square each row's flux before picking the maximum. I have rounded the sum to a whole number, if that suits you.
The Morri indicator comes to 249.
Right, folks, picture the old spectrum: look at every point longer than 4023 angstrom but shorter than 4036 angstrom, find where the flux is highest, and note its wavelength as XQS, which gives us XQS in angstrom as 4024.21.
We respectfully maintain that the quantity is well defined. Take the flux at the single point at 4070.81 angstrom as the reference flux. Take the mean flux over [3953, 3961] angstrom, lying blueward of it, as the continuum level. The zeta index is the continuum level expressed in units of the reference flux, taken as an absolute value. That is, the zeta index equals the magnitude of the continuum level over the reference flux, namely 0.93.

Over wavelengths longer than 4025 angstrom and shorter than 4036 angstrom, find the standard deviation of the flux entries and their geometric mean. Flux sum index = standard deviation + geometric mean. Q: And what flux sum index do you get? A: 11.4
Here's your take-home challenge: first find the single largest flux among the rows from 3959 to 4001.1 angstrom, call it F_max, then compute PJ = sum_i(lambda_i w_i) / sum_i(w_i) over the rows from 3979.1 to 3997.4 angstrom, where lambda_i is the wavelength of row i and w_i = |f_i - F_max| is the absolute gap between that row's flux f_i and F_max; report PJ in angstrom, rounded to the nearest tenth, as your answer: 3985.3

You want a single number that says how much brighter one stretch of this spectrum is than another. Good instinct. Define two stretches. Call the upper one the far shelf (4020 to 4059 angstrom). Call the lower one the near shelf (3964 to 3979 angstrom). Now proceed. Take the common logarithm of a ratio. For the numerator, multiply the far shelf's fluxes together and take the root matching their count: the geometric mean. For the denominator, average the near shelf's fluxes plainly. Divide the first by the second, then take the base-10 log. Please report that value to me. 0.19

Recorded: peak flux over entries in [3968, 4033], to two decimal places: 11.52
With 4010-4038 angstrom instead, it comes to 11.52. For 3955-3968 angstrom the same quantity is 10.43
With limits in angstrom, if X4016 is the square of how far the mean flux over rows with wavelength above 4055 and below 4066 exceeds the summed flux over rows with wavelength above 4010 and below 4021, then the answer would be 3110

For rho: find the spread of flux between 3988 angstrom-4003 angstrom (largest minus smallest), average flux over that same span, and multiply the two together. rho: 2.7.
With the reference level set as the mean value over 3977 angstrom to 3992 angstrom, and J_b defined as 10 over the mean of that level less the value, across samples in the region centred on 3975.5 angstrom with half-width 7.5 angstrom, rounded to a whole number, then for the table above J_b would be 4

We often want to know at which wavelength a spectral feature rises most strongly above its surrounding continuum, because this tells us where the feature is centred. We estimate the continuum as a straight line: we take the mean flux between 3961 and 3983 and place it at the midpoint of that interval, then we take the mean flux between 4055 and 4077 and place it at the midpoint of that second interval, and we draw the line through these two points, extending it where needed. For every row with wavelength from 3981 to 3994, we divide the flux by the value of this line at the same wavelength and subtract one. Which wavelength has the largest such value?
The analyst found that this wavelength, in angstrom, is 3989.15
